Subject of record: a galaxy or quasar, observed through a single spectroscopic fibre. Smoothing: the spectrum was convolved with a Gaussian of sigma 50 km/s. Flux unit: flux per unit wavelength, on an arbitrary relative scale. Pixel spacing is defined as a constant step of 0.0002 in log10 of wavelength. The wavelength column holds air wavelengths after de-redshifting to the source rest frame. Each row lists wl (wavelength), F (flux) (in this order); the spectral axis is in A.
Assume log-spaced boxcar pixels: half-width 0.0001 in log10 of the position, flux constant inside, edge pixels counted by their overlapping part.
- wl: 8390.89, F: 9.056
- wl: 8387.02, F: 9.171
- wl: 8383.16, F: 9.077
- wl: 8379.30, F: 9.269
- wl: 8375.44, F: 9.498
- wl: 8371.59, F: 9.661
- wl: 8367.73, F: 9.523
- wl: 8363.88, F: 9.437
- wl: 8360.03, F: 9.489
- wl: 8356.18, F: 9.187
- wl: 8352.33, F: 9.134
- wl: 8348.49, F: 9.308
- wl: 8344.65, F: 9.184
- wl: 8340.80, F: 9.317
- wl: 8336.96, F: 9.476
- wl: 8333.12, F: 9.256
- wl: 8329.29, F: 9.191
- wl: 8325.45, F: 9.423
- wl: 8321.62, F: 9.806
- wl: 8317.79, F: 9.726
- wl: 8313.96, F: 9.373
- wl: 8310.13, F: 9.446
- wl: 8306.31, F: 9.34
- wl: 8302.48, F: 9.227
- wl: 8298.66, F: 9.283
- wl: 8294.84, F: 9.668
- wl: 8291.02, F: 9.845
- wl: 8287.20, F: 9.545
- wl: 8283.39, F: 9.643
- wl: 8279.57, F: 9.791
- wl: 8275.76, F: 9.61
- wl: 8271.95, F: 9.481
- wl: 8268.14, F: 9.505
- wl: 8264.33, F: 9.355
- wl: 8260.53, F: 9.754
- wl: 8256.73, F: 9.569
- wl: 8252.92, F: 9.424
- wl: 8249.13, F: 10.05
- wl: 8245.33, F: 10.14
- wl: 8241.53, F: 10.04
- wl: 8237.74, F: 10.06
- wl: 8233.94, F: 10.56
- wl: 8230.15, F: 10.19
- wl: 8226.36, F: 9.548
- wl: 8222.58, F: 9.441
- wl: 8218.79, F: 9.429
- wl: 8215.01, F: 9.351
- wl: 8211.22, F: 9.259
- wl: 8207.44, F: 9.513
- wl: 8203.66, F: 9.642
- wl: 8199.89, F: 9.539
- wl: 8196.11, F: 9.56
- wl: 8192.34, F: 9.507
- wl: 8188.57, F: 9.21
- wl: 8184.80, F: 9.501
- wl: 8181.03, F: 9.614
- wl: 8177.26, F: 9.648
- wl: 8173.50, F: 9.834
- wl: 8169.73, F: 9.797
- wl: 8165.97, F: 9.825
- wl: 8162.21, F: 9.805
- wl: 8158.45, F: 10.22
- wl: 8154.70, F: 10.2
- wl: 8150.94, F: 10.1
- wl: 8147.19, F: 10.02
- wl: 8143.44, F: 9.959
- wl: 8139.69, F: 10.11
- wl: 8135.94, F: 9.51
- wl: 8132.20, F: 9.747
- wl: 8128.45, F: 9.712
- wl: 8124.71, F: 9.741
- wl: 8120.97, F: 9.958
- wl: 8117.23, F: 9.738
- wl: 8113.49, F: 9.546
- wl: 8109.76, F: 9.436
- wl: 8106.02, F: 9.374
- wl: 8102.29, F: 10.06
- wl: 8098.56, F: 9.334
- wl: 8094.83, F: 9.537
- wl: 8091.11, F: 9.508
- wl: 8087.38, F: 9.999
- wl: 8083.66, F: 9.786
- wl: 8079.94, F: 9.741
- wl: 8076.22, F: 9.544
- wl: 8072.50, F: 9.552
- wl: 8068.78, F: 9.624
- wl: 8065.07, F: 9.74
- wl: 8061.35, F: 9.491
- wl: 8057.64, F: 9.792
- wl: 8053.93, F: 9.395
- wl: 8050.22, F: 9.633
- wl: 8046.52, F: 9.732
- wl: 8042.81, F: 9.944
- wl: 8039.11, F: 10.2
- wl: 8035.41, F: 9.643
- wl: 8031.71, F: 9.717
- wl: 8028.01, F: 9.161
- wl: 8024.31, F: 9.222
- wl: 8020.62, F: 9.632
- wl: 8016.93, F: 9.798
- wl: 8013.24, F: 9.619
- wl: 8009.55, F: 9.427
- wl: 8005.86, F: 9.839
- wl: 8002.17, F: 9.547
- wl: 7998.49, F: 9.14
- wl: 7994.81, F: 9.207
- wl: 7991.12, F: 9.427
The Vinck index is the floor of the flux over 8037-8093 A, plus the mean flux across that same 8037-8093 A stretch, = 19.1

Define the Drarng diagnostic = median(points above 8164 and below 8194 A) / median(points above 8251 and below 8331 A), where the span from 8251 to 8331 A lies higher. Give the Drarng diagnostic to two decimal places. 1.01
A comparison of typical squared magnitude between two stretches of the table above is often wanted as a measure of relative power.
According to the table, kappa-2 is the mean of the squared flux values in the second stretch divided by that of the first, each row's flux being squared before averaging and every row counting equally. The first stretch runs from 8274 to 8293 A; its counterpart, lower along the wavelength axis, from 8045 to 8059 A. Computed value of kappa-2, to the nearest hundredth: 0.99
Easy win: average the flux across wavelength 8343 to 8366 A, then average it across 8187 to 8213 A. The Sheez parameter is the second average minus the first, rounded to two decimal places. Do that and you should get 0.17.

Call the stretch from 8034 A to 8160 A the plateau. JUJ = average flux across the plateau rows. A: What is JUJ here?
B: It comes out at 9.75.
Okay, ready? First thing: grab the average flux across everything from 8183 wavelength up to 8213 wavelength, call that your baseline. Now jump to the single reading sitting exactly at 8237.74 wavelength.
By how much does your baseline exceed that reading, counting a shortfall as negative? -0.59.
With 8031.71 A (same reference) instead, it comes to -0.25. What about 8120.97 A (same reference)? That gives -0.49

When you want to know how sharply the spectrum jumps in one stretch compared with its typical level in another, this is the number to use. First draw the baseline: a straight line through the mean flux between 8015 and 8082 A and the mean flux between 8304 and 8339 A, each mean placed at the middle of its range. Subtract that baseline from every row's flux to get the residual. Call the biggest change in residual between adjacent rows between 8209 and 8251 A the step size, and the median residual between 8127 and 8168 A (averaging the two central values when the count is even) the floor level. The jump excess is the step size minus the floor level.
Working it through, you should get 0.26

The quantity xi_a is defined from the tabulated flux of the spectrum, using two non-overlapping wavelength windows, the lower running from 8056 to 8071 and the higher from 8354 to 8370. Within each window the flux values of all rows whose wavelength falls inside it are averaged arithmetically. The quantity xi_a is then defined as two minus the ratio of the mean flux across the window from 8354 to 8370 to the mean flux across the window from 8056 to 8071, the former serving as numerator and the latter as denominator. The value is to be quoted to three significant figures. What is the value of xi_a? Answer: 1.03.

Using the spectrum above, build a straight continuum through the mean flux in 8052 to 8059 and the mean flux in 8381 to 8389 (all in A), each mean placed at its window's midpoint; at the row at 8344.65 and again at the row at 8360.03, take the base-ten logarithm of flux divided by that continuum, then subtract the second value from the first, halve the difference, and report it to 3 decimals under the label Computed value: -0.008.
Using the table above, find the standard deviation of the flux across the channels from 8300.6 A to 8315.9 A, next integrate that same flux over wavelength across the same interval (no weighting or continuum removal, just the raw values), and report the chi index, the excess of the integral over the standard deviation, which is 143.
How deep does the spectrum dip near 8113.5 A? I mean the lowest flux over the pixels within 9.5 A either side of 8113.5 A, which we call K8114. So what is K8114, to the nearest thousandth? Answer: 9.374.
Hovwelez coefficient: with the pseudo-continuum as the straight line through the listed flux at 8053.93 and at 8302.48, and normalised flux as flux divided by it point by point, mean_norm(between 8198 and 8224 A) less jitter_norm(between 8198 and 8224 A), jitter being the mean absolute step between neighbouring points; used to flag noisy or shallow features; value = 1.006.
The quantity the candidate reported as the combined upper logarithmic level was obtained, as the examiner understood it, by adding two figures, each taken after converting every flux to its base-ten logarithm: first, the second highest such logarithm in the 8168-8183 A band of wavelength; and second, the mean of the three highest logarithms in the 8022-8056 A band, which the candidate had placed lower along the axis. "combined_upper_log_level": 1.99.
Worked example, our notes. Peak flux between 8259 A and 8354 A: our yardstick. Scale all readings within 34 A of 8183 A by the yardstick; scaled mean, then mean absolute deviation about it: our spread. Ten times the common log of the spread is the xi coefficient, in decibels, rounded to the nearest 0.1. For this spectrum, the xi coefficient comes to -16.3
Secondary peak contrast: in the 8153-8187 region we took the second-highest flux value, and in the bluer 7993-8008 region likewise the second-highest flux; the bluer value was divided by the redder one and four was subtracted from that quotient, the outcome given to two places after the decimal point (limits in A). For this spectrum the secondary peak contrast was -3.06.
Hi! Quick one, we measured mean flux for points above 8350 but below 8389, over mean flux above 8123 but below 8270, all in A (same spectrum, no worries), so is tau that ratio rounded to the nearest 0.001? 0.959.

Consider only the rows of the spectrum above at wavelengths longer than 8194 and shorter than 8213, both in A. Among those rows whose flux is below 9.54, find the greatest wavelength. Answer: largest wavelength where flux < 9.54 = 8211.22 A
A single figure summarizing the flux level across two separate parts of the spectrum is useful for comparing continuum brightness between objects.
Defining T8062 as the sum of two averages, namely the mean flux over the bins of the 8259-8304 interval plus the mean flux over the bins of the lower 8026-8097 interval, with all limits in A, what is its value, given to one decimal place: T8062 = 19.2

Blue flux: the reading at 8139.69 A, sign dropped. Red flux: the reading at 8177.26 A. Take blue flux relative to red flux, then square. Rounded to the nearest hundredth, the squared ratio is 1.10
